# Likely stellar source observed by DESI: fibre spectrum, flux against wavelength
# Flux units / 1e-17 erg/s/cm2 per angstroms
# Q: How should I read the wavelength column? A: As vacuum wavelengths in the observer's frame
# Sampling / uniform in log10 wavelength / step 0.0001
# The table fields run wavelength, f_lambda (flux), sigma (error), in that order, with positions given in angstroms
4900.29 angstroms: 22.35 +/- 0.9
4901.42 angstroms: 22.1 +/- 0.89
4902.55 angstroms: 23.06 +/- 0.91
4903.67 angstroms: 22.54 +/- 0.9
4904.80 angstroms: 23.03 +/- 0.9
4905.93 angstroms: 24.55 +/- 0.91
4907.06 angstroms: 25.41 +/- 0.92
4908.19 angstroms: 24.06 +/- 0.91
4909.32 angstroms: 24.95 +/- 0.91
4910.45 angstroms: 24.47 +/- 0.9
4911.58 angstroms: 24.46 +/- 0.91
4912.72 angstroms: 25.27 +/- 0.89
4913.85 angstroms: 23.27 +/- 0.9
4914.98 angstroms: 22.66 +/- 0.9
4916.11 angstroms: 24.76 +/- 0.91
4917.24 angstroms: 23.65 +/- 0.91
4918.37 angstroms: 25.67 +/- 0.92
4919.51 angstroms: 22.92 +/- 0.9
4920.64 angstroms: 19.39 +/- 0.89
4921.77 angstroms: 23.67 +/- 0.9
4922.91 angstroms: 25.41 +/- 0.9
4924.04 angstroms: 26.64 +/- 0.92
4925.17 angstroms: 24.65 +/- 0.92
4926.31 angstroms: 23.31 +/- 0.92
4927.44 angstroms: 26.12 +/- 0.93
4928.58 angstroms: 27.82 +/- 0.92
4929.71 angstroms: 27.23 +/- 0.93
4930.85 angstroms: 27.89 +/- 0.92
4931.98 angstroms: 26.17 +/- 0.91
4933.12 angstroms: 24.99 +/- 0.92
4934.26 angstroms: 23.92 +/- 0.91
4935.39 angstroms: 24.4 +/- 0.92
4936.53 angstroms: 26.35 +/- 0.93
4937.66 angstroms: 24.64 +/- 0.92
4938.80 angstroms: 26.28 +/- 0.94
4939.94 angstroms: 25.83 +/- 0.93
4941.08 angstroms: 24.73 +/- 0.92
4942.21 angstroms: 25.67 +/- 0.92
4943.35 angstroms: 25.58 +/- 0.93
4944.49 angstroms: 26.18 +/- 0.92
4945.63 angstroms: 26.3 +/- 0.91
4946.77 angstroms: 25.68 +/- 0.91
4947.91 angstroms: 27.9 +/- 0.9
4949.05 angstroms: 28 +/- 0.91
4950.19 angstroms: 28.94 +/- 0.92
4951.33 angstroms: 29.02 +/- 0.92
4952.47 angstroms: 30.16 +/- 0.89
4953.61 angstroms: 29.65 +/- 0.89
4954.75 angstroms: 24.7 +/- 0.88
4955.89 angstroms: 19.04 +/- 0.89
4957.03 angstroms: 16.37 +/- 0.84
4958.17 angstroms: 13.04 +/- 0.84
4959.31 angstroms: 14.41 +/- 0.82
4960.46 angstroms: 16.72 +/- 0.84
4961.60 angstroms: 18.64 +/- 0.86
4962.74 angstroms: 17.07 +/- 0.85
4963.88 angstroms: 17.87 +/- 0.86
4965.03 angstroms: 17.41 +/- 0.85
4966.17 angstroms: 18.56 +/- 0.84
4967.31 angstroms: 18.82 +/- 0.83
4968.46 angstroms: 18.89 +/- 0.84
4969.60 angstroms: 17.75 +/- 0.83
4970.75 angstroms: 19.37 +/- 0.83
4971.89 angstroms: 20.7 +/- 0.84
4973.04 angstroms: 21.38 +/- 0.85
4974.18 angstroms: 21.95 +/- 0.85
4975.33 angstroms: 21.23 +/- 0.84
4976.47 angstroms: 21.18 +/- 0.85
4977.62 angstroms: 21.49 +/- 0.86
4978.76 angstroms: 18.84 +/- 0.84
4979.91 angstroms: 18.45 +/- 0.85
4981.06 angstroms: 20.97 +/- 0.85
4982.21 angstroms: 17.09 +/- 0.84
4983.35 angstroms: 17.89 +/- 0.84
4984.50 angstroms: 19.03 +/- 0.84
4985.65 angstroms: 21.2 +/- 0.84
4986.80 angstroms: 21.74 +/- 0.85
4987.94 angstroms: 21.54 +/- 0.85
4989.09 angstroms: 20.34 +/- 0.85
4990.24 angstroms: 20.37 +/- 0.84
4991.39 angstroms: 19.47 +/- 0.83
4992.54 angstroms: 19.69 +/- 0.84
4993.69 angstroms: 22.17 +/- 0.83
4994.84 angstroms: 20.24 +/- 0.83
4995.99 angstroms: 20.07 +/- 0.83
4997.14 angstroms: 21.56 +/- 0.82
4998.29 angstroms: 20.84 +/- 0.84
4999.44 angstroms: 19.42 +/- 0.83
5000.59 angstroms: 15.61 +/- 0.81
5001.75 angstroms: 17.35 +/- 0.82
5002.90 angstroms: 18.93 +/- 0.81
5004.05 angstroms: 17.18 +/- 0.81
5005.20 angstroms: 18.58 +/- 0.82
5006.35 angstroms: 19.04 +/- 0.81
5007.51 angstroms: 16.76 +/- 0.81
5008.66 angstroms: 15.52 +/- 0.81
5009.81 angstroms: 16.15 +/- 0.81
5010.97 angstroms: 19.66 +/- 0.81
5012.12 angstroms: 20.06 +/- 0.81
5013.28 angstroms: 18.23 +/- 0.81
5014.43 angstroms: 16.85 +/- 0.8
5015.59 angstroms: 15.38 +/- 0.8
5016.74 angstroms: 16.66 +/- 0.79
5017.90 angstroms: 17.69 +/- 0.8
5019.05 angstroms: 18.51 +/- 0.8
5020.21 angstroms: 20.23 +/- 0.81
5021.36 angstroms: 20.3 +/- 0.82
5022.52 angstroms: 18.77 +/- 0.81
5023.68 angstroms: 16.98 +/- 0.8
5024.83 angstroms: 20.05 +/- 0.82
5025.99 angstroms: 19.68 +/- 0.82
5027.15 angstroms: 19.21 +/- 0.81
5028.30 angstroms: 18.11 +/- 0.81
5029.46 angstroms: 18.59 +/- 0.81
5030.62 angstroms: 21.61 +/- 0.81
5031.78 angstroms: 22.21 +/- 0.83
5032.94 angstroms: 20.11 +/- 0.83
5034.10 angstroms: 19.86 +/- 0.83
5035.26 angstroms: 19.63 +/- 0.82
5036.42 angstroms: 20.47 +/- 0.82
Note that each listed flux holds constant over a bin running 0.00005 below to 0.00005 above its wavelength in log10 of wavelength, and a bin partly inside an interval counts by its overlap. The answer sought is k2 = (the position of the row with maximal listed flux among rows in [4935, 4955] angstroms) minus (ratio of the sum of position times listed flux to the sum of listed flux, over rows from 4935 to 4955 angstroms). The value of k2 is 7.1 angstroms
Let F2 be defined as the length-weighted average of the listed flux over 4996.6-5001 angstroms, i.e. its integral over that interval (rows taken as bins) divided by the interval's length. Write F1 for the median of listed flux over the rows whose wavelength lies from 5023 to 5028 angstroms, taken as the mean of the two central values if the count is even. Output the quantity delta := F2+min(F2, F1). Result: 38.9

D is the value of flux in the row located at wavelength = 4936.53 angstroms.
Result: 26.35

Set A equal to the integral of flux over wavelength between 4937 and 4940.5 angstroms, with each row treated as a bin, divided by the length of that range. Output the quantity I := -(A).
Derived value -25.6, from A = 26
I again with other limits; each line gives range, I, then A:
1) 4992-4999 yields -20.7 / 21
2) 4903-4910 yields -24.1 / 24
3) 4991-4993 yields -19.6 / 20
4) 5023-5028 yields -18.9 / 19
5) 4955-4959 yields -16.7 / 17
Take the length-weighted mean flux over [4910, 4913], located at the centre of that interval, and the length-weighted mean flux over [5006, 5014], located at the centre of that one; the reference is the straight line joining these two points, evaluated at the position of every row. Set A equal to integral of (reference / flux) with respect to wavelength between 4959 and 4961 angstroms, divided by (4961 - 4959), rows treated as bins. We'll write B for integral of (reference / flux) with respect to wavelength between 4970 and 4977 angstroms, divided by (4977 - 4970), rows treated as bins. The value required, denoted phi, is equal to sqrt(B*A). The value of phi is 1.15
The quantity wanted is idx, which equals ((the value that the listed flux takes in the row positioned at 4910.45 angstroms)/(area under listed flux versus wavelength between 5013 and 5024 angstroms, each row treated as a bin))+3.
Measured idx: 3.12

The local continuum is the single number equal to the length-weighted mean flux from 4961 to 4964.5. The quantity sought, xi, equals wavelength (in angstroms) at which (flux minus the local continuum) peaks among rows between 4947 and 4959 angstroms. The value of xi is 4952.47 angstroms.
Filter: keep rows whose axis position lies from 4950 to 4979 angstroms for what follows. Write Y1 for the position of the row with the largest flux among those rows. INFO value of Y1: 4952.47 angstroms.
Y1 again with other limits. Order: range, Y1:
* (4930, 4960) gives 4952.47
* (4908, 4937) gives 4930.85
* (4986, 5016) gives 4993.69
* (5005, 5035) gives 5031.78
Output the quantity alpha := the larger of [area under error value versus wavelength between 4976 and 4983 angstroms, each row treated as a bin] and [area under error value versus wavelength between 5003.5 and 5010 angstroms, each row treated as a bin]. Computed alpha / 5.94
